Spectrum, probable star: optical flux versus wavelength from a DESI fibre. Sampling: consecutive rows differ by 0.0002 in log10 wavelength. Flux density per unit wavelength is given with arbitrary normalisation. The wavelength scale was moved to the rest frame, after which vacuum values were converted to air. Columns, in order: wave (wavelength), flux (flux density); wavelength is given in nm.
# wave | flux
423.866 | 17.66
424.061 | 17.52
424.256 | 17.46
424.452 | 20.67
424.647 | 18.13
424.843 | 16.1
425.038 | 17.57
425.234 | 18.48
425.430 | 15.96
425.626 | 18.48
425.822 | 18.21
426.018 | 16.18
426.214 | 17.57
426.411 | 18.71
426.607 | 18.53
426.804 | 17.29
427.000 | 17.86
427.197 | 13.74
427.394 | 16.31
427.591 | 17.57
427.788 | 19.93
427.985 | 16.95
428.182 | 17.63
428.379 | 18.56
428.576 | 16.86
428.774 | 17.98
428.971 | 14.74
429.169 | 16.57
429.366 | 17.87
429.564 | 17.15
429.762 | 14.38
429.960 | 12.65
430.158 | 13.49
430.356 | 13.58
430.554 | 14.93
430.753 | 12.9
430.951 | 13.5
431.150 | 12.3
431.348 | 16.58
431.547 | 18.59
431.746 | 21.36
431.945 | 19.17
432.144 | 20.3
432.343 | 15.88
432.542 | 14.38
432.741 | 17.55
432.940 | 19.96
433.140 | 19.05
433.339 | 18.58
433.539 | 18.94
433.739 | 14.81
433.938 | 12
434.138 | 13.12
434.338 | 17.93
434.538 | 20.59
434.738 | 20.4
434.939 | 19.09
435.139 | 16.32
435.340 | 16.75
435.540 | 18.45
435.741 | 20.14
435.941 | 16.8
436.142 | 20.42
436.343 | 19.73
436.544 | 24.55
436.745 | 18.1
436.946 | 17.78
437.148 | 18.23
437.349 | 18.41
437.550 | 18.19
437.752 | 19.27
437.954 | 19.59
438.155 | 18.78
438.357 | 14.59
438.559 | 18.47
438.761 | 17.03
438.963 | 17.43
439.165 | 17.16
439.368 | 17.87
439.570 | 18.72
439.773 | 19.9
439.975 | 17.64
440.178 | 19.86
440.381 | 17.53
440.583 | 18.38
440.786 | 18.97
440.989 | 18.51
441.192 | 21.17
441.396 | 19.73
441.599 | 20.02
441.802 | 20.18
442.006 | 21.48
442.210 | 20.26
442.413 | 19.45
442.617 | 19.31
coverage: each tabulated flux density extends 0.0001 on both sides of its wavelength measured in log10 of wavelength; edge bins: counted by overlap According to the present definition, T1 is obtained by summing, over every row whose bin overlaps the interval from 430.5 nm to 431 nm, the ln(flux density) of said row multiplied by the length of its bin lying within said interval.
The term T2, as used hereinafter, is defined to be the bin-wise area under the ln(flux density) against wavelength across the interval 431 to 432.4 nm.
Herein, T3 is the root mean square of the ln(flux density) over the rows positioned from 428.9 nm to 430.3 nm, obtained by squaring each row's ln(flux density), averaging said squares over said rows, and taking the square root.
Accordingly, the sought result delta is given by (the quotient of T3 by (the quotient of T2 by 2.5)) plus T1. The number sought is 3.01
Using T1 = 1.3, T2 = 4.0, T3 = 2.72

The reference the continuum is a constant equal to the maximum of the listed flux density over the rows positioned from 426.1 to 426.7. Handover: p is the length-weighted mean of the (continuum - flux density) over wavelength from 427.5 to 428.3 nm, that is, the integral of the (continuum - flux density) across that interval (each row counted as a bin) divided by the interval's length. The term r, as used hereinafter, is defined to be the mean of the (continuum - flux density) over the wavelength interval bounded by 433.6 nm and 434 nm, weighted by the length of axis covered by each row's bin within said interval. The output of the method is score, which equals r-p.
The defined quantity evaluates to 4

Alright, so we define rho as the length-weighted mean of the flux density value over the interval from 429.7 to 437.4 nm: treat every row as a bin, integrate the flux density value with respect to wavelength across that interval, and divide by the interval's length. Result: 17.2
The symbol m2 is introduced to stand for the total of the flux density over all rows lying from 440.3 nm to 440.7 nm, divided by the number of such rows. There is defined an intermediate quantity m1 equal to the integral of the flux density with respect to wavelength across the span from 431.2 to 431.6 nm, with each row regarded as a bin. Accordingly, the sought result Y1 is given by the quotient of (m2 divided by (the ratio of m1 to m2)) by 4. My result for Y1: 12.0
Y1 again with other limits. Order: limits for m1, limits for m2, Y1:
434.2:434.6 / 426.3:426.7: 11.7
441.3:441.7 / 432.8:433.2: 12.0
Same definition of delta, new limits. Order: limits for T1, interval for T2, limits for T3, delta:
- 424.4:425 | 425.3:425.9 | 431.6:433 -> 5.96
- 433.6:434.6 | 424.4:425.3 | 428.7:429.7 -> 5.44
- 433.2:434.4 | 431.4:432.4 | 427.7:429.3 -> 5.73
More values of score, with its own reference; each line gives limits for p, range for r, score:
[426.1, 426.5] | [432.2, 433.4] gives 0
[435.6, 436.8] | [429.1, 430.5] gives 5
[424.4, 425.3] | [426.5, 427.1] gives 0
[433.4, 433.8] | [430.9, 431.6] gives 2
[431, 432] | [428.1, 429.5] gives 0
